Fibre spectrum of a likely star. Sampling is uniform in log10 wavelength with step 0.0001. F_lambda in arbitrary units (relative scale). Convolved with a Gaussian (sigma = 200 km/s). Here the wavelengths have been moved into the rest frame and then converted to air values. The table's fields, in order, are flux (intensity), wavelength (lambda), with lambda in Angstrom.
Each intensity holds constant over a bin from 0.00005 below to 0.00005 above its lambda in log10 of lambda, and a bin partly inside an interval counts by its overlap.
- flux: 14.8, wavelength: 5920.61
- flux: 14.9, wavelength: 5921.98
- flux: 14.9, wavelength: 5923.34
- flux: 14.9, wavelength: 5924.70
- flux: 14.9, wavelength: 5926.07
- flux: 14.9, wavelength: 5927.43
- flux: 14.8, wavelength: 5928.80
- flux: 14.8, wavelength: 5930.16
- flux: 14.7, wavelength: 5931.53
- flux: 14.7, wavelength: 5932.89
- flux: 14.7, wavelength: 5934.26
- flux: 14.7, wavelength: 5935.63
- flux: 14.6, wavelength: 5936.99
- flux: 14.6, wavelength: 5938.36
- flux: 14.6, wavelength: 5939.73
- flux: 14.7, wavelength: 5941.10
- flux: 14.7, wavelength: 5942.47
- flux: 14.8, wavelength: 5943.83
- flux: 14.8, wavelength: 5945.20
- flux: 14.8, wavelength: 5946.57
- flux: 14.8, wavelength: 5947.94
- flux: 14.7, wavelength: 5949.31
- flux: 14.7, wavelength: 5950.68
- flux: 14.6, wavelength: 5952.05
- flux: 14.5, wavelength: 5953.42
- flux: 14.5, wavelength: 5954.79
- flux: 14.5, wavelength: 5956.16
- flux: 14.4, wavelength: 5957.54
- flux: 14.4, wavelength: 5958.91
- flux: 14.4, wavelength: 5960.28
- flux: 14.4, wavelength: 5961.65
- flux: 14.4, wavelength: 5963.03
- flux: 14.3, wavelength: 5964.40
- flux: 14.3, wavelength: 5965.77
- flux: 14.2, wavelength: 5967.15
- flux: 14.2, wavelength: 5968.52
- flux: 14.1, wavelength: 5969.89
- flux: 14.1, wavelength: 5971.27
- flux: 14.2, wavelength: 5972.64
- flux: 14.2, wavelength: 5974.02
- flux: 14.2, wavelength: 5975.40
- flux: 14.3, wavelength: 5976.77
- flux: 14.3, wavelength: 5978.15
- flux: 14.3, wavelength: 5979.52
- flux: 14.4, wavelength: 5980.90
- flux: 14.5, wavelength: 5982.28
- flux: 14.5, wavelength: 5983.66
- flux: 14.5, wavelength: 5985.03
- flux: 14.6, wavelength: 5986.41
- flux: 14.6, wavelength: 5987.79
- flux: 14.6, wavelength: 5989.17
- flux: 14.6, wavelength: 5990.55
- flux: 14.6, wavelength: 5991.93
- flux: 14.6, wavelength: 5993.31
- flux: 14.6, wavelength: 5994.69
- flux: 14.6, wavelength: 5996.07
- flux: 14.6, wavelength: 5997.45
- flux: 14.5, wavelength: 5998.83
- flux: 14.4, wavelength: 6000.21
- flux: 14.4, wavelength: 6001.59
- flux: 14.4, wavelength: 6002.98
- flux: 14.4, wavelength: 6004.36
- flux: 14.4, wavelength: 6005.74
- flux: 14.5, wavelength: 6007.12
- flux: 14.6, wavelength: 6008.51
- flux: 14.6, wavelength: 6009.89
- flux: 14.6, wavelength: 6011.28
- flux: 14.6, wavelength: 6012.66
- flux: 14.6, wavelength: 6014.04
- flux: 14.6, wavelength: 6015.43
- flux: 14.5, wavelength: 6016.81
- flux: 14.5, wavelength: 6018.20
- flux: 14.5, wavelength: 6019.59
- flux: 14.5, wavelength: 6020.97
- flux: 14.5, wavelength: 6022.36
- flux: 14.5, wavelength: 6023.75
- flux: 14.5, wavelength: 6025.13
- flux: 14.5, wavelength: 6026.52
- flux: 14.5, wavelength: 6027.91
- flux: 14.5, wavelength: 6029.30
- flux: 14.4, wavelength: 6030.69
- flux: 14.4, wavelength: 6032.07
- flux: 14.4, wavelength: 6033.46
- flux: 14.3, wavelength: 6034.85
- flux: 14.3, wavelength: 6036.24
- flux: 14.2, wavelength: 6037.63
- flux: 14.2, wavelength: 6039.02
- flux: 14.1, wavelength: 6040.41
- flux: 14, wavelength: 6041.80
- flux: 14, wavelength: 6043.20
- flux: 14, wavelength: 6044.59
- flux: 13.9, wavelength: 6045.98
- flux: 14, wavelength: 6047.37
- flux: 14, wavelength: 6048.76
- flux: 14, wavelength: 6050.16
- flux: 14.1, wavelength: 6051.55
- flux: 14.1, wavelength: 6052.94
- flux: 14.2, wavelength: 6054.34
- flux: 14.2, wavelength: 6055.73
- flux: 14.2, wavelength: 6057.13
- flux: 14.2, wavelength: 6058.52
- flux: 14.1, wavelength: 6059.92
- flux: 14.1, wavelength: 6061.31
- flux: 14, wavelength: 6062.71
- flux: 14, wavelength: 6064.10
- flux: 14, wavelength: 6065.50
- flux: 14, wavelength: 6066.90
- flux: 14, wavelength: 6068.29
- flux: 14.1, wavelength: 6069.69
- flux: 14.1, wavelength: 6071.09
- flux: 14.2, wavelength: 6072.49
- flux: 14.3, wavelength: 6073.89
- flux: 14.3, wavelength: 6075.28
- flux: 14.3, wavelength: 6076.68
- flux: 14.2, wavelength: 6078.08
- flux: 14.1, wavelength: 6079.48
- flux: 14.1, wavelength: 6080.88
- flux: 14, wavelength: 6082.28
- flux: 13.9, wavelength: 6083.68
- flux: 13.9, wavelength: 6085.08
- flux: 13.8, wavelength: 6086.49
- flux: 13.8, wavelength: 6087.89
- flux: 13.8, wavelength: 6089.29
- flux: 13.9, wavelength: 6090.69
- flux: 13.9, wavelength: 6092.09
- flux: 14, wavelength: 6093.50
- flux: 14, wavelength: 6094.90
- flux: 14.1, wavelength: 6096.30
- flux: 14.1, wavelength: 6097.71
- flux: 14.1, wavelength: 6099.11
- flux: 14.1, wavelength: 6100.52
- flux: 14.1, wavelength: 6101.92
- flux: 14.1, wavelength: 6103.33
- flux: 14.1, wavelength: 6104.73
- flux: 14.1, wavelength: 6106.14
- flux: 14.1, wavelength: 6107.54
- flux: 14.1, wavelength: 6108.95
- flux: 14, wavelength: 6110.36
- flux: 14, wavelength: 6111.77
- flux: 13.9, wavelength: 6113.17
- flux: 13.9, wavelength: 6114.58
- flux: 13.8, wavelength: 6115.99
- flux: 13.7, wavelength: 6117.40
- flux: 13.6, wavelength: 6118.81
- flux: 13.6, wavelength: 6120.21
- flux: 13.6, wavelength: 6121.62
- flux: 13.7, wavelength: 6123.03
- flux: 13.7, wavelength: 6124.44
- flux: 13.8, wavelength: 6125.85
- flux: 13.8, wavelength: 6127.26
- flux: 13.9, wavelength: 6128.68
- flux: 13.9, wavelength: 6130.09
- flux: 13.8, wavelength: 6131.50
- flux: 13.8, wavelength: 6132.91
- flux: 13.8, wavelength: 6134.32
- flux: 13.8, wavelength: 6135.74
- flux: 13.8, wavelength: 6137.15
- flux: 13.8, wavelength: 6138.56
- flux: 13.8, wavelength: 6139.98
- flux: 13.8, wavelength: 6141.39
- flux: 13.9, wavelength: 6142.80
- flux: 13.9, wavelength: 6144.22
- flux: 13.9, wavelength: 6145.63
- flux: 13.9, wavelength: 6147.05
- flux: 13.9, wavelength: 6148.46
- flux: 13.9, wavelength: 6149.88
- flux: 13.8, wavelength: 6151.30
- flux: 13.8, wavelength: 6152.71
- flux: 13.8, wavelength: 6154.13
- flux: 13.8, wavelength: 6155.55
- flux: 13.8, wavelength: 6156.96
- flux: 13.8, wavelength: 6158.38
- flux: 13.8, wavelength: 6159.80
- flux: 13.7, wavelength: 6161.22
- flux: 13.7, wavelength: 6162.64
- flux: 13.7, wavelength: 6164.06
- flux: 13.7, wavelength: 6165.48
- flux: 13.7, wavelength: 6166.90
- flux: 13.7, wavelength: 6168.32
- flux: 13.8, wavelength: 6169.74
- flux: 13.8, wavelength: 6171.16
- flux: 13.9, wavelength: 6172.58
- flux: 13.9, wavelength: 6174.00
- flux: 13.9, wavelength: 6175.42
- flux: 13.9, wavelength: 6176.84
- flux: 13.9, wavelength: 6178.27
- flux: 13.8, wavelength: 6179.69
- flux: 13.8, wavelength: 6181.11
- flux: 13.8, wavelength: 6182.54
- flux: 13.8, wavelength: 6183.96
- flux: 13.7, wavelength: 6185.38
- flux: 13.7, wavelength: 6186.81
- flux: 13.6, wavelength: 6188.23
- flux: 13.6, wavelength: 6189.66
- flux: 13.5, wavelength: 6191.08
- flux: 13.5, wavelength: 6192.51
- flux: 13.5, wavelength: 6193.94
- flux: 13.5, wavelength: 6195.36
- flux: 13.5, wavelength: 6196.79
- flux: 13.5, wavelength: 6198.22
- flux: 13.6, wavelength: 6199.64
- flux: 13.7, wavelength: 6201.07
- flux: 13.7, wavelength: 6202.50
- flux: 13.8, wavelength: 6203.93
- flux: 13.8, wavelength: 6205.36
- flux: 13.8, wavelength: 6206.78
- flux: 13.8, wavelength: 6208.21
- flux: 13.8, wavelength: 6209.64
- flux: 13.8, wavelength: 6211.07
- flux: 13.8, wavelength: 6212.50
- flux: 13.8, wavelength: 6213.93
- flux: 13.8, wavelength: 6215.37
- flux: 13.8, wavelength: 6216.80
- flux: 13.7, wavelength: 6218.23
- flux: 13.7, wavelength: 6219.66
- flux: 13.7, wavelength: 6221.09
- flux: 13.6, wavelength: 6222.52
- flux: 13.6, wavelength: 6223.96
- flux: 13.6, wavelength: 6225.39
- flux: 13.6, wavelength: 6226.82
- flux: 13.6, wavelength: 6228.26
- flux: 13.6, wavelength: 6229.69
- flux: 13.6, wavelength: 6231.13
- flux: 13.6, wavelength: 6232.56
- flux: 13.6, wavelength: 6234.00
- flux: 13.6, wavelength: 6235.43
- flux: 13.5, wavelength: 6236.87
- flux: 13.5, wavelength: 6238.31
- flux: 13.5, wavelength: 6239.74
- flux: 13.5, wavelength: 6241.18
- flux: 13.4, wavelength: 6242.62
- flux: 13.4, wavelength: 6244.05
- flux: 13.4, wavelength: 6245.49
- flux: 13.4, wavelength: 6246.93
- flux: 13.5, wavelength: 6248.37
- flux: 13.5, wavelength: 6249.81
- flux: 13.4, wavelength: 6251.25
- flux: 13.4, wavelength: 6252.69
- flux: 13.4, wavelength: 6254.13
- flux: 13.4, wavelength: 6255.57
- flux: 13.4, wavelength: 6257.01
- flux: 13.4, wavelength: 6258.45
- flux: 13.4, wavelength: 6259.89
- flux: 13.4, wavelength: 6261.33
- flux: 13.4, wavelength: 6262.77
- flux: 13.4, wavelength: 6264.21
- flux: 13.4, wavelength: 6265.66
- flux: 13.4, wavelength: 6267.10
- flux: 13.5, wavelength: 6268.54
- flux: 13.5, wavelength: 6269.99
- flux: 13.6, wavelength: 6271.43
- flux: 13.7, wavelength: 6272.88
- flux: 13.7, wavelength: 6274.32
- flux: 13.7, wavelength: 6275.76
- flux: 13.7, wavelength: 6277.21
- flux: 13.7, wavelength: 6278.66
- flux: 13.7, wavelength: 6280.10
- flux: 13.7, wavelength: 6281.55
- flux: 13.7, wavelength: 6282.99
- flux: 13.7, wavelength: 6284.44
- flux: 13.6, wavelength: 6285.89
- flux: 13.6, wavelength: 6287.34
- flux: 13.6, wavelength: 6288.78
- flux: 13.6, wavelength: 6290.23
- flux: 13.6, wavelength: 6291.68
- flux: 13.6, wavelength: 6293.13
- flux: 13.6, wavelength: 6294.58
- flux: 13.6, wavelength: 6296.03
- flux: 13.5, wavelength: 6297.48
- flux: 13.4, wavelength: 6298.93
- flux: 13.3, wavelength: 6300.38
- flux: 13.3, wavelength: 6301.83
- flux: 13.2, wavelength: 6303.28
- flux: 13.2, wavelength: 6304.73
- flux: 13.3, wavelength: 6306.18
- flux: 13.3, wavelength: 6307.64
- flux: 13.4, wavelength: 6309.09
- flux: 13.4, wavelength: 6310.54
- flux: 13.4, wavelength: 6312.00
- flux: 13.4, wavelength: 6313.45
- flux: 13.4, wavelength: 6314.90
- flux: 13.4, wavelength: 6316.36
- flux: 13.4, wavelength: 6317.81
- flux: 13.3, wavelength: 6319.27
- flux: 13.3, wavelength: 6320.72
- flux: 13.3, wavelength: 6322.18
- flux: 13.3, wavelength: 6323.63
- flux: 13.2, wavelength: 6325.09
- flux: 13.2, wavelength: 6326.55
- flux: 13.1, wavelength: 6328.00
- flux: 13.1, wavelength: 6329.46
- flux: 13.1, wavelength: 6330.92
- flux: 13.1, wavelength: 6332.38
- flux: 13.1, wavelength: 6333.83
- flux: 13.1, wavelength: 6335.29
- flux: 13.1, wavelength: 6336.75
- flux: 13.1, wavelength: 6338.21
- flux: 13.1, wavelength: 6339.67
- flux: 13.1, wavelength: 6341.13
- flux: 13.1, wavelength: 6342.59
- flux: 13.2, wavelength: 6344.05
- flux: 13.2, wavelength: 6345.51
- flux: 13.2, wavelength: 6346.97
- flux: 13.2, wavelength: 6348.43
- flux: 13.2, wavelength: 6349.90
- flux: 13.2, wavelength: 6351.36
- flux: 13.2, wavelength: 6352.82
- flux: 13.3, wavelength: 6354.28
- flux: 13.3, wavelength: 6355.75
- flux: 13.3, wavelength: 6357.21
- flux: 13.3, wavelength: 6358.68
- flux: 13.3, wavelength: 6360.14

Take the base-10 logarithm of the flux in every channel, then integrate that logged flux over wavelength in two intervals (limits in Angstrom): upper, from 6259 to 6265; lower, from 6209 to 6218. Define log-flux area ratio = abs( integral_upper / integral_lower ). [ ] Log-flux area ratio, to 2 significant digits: 0.66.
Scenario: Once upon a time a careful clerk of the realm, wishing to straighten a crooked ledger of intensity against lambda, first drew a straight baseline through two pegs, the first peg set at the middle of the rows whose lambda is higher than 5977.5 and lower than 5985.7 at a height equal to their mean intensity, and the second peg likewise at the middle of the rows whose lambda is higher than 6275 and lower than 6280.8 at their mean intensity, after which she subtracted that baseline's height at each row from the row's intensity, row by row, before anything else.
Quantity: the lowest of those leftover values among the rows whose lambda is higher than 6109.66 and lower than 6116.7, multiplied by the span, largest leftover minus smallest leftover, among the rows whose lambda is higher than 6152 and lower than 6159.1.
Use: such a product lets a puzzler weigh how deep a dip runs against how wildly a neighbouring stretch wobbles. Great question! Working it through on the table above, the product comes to -0.004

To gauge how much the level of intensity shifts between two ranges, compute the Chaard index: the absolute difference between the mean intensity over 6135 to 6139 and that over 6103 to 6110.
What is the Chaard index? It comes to 0.30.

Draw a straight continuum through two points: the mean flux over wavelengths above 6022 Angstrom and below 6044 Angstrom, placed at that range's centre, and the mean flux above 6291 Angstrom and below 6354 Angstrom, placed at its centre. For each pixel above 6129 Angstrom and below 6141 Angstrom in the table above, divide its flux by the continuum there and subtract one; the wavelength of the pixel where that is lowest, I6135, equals 6131.50 Angstrom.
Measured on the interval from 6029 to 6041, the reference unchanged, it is 6040.41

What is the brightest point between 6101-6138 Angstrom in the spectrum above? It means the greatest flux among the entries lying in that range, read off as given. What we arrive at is 14.1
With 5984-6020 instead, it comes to 14.6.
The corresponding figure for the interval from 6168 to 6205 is 13.9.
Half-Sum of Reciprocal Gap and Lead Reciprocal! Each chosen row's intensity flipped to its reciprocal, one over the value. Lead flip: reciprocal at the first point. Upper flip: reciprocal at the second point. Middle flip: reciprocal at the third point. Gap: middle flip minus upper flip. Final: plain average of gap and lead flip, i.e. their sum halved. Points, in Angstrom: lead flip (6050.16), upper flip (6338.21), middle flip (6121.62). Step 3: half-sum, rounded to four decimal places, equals 0.0343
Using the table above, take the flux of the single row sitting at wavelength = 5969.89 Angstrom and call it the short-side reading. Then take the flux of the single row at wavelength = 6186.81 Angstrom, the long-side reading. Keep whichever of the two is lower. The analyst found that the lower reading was 13.7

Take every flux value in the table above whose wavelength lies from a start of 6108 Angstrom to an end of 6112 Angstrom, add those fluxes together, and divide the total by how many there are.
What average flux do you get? 14.0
